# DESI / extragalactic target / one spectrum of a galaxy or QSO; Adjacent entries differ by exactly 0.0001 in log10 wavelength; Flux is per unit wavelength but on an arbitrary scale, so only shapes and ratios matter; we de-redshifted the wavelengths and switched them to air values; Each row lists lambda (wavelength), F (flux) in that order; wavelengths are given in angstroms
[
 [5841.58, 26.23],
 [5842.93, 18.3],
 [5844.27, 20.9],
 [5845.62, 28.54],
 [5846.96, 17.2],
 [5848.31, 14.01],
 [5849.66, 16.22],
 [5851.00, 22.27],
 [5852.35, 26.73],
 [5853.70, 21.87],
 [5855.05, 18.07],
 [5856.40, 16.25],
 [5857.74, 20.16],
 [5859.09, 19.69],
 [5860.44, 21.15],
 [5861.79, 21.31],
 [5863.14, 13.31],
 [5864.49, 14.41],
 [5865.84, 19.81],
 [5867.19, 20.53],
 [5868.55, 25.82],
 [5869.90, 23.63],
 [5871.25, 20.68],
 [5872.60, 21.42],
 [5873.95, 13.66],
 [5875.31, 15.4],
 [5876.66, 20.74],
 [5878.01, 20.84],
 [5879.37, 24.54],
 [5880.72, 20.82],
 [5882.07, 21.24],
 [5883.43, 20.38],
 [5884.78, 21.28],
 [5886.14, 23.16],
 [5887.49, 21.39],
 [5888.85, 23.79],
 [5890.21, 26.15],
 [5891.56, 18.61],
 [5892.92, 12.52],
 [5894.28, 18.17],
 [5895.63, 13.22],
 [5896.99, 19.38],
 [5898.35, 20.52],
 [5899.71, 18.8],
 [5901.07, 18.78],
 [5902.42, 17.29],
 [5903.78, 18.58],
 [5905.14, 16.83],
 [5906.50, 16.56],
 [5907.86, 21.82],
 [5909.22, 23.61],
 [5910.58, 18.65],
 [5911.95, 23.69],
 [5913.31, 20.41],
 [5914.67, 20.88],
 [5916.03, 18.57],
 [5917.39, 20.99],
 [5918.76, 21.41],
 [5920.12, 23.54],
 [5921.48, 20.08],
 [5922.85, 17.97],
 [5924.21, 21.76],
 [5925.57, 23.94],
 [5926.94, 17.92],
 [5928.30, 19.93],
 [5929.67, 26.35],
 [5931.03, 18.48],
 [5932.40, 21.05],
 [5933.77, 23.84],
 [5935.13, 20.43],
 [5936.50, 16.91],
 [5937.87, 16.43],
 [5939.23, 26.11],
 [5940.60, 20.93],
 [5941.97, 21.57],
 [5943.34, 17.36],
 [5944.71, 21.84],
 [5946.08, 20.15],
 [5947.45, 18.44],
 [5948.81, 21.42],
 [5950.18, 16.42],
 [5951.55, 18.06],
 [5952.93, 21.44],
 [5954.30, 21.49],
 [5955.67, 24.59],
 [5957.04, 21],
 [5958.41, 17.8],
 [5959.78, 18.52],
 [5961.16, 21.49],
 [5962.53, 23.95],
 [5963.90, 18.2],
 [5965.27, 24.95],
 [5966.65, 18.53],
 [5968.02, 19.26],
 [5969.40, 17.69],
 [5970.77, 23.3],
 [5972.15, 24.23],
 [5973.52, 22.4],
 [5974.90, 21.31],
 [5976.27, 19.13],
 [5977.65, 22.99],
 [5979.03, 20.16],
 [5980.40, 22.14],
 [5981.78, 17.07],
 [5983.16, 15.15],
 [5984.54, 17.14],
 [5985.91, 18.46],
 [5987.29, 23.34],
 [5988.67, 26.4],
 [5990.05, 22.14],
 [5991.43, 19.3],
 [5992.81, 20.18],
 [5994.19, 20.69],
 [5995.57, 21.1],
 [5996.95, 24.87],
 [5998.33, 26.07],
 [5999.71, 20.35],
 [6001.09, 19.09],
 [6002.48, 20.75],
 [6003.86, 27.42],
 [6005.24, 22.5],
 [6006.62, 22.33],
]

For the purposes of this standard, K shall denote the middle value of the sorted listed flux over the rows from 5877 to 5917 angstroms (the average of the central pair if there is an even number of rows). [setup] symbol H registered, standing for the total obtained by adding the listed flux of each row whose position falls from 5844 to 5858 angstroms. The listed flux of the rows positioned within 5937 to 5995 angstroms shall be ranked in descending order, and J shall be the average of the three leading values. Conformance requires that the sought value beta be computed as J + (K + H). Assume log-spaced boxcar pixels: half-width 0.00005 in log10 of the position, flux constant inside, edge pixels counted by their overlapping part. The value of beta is 268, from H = 222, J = 25.8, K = 20.4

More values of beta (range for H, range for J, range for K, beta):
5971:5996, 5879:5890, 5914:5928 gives 418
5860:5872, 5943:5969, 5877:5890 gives 226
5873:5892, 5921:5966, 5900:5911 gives 336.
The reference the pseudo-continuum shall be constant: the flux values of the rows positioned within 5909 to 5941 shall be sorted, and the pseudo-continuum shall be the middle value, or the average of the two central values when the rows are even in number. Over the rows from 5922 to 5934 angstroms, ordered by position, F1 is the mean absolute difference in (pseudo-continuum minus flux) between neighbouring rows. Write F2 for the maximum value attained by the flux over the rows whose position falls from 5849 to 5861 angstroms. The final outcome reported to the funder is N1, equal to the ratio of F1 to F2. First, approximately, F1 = 4.2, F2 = 26.73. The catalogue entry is 0.157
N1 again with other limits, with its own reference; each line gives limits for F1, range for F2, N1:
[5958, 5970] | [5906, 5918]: 0.144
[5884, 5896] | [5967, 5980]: 0.168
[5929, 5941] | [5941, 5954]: 0.203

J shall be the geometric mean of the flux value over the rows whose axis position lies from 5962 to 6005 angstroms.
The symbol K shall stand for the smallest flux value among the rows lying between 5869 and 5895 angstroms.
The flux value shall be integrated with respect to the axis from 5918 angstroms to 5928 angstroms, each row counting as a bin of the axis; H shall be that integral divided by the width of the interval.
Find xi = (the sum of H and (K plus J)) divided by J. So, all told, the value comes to 2.59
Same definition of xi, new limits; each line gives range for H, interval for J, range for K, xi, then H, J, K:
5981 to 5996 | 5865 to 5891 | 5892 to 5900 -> 2.55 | 20.1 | 21.1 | 12.52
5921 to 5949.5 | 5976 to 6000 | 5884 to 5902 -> 2.60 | 20.6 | 20.7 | 12.52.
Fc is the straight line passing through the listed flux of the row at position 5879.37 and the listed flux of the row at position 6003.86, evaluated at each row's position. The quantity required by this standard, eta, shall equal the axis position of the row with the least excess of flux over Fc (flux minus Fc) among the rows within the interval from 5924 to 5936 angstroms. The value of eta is 5926.94 angstroms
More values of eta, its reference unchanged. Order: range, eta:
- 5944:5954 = 5950.18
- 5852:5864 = 5863.14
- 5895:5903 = 5895.63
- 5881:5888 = 5883.43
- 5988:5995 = 5991.43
